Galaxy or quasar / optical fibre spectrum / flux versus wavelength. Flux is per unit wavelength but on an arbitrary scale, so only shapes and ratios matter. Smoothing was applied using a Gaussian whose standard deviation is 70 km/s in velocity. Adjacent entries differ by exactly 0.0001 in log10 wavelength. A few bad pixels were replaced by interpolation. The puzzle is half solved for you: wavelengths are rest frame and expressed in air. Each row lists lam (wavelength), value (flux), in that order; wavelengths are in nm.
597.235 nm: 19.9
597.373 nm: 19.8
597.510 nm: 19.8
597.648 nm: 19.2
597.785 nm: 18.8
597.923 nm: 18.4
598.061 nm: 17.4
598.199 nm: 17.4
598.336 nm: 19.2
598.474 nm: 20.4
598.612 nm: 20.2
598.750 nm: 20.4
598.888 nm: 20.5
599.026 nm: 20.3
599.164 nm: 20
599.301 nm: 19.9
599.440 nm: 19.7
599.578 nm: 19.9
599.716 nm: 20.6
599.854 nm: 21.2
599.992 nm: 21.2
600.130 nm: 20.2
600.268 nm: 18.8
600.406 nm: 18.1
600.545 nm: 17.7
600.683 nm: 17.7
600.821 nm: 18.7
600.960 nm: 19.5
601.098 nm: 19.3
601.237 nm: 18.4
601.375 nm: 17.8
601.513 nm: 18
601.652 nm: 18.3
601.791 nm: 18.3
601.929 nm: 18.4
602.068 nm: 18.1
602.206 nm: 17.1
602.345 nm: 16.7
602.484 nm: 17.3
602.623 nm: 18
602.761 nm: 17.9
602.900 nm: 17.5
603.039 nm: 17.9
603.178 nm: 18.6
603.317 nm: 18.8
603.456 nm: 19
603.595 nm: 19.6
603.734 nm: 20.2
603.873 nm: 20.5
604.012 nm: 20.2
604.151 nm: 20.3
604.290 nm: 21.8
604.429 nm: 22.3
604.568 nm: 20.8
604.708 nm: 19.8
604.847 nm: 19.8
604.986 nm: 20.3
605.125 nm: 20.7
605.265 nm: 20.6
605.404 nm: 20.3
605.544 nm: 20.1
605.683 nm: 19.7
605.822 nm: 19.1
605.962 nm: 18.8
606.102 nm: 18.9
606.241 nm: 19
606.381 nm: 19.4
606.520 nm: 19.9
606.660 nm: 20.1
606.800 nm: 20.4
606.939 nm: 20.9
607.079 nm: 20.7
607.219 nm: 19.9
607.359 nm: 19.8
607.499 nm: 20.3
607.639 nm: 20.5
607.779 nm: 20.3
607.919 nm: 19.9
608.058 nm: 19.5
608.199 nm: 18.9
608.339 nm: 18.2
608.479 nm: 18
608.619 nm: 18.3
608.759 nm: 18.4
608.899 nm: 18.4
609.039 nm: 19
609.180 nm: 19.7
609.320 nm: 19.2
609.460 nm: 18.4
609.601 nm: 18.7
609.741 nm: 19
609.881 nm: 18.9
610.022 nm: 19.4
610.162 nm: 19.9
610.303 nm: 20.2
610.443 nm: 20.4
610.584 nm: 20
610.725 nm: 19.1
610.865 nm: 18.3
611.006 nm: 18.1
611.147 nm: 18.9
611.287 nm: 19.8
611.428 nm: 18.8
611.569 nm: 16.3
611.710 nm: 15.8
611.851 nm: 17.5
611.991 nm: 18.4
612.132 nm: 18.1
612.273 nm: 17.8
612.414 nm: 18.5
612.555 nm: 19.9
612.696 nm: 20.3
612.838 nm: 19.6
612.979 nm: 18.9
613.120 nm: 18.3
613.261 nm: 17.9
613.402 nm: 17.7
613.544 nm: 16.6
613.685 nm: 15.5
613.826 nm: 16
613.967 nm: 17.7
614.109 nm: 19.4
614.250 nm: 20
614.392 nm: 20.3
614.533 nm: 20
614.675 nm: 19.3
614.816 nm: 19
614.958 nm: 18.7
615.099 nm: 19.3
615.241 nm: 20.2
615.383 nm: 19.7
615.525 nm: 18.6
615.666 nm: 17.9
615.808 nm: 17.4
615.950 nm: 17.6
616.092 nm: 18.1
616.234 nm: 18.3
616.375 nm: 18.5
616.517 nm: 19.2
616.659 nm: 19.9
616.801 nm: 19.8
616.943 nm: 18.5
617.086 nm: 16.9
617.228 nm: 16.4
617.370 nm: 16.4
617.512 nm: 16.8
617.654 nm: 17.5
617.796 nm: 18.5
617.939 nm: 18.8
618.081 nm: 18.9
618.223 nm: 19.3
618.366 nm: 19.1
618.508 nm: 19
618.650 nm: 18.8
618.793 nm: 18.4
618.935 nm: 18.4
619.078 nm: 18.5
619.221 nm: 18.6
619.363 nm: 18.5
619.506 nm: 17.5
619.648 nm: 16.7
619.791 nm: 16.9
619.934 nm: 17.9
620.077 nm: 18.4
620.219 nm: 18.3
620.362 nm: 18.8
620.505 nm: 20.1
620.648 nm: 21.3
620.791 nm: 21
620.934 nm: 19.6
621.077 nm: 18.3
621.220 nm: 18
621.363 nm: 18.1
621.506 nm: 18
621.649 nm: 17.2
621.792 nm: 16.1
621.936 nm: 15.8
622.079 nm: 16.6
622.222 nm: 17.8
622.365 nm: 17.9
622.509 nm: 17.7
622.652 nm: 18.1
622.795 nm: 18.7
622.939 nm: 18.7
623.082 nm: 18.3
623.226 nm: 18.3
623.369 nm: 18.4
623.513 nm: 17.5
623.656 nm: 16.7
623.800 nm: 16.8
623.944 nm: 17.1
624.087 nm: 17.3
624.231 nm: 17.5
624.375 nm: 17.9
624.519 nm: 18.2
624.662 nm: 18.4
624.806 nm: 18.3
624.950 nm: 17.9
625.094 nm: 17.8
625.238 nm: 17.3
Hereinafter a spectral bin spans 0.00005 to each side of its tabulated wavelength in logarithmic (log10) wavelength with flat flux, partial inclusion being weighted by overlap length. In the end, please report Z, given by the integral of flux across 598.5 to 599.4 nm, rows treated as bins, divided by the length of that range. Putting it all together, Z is 20.2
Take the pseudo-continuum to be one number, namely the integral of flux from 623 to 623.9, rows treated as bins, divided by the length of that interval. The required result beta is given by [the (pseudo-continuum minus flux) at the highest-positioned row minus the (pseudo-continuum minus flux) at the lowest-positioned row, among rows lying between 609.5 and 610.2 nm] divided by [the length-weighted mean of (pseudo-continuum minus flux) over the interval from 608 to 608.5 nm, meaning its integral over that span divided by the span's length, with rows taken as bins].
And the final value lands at 1.2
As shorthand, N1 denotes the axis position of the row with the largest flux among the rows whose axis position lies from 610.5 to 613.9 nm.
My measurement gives 612.696 nm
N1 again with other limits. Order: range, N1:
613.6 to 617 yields 614.392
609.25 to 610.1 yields 610.022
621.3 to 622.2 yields 621.363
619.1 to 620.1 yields 619.221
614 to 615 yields 614.392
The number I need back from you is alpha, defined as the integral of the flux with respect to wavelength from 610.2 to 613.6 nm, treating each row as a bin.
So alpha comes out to 63.1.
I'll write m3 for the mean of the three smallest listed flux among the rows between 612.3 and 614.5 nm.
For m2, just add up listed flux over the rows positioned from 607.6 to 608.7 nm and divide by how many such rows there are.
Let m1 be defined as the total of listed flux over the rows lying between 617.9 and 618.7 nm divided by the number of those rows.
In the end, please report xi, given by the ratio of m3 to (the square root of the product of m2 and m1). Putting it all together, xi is 0.84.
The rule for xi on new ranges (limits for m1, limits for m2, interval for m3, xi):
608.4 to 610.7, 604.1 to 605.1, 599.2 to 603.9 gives 0.86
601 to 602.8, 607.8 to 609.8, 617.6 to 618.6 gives 0.99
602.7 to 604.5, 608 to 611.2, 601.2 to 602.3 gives 0.91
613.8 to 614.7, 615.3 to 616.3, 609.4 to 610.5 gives 1.00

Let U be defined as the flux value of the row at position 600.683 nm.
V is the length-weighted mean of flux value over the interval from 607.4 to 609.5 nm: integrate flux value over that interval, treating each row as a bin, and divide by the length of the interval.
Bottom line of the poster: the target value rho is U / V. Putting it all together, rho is 0.92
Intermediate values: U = 17.7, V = 19.2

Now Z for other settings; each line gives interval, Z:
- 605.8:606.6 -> 19.2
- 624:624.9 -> 17.9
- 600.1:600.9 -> 18.5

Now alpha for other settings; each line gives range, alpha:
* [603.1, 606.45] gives 66.8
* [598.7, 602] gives 63.6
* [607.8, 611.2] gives 64.8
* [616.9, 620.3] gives 61.3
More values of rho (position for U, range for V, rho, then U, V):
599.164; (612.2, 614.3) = 1.10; 20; 18.3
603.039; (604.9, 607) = 0.90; 17.9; 19.9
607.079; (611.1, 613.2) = 1.12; 20.7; 18.5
